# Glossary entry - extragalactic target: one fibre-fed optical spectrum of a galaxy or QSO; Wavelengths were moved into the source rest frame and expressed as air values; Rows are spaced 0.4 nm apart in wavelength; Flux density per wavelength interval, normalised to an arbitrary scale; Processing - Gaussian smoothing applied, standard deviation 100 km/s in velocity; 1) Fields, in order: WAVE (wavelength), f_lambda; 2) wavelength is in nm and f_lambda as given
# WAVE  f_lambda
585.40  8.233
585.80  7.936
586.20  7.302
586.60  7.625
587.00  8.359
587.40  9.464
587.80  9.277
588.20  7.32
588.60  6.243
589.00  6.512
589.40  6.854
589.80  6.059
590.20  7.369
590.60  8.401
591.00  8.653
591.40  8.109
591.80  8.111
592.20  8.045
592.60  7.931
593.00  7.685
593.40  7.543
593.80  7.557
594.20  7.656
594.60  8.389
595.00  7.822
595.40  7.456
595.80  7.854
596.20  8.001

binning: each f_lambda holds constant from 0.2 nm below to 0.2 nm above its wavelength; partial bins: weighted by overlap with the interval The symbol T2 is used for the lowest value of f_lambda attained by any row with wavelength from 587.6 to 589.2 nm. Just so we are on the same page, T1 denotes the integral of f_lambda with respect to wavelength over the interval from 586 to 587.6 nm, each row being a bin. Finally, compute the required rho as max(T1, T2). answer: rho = 13.1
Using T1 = 13.1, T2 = 6.243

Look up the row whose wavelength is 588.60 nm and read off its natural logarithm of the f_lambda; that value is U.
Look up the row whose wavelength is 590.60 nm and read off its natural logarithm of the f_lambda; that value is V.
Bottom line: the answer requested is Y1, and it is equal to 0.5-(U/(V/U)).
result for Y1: -1.1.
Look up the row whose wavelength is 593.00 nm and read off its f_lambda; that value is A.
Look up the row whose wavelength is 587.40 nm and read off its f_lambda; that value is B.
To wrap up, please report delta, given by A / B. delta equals 0.81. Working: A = 7.685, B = 9.464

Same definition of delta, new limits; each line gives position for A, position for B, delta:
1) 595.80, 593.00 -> 1.02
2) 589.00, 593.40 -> 0.86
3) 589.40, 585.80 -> 0.86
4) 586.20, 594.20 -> 0.95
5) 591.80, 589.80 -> 1.34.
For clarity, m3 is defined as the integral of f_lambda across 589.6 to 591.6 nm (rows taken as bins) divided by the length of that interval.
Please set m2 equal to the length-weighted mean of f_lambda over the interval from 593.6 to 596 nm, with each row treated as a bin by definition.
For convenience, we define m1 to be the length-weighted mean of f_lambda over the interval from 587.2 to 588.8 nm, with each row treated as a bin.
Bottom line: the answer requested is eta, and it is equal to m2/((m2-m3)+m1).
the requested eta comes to 0.96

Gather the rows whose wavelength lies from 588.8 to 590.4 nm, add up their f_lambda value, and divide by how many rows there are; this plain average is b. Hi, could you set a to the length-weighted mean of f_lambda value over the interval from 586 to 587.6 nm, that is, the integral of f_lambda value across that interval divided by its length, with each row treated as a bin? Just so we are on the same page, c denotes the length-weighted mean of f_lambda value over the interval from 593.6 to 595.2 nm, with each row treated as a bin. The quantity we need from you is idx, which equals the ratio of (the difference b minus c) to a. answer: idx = -0.14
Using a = 8.2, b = 6.7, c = 7.86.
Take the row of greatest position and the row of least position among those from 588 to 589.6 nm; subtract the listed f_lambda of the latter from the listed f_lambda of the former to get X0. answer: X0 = -0.5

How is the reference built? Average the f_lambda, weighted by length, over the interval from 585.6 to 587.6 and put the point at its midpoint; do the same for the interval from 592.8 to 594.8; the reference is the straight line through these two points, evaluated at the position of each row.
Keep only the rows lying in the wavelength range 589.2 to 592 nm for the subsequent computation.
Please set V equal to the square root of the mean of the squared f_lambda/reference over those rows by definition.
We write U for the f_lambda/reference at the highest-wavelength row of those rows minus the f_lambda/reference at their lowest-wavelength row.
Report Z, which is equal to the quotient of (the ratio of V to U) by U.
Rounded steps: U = 0.17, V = 0.97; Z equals 32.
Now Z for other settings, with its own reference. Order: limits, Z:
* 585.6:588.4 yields 267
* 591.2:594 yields 335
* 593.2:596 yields 318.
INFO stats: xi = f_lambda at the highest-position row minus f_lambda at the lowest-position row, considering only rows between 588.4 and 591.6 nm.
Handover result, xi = 1.9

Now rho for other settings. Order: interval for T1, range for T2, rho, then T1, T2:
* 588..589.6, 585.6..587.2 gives 10.8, 10.8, 7.302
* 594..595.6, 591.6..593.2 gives 12.5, 12.5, 7.685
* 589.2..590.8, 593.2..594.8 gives 11.5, 11.5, 7.543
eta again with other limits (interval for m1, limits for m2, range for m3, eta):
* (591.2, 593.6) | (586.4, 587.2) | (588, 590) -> 0.86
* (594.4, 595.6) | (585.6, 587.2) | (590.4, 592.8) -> 1.04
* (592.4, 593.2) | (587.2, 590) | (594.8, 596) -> 0.99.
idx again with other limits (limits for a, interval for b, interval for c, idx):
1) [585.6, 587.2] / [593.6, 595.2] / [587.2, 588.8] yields -0.03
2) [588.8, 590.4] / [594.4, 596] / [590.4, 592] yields -0.07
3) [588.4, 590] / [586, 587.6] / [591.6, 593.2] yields 0.04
